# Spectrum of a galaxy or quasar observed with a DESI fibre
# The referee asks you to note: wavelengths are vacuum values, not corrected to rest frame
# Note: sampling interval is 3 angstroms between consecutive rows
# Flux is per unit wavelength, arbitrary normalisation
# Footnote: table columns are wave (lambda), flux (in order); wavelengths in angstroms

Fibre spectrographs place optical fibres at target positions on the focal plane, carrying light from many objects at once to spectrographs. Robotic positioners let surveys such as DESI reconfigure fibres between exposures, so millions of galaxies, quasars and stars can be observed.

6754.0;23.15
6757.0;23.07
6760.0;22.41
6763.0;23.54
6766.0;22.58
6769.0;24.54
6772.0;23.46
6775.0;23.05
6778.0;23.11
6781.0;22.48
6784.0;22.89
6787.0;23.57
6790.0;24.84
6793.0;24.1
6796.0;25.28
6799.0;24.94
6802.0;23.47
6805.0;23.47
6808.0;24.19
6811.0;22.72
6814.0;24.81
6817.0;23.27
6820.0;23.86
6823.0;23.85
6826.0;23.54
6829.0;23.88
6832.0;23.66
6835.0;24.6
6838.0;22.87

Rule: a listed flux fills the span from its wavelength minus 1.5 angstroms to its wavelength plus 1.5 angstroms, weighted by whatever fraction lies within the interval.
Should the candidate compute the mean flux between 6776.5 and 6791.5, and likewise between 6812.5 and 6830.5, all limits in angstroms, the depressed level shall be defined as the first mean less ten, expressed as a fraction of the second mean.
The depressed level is 0.560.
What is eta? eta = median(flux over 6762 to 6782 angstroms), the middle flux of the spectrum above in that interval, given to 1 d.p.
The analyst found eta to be 23.1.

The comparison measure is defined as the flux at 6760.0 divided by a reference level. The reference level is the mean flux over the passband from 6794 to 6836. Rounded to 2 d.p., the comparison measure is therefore 0.94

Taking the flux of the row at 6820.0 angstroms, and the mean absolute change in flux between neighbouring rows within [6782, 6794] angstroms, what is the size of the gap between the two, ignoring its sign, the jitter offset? 23.0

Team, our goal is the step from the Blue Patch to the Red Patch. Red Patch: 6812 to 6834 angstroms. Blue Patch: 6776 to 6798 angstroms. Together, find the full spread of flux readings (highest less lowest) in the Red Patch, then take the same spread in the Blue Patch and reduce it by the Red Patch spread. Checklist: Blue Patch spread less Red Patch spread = 1.3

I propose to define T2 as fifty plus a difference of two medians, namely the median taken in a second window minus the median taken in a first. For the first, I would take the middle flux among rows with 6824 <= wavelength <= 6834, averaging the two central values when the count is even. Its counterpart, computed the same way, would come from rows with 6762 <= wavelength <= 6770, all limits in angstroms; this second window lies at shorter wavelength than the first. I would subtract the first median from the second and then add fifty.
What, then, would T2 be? 49.88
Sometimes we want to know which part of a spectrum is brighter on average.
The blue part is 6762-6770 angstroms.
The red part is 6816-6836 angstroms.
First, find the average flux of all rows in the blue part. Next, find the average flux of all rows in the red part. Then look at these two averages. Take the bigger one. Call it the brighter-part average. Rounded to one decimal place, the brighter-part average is 23.8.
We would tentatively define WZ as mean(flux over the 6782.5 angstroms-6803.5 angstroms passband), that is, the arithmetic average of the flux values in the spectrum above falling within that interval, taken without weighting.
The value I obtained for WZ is 24.2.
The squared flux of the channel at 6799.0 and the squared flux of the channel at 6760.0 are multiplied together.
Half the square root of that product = 279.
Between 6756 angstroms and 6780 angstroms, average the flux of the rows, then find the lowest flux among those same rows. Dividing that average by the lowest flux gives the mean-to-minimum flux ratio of 1.036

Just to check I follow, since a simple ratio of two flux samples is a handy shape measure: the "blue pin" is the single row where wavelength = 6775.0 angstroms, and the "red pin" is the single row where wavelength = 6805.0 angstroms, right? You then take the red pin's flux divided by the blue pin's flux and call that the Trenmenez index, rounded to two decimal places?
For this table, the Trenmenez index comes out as 1.02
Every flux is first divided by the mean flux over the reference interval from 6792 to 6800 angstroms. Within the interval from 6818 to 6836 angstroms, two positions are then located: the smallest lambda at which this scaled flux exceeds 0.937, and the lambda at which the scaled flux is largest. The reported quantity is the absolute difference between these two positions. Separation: 15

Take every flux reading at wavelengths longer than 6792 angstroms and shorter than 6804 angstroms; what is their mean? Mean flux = 24.4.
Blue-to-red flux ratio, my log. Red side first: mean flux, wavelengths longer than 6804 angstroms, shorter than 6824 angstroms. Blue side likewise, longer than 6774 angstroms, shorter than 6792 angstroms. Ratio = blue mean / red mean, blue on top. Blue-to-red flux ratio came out 0.98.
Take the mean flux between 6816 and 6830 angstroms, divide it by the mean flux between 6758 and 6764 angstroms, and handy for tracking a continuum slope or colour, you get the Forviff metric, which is 1.03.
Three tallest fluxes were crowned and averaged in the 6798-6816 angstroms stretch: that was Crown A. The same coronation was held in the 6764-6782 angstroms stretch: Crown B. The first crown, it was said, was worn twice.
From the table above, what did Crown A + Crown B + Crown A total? 73.0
